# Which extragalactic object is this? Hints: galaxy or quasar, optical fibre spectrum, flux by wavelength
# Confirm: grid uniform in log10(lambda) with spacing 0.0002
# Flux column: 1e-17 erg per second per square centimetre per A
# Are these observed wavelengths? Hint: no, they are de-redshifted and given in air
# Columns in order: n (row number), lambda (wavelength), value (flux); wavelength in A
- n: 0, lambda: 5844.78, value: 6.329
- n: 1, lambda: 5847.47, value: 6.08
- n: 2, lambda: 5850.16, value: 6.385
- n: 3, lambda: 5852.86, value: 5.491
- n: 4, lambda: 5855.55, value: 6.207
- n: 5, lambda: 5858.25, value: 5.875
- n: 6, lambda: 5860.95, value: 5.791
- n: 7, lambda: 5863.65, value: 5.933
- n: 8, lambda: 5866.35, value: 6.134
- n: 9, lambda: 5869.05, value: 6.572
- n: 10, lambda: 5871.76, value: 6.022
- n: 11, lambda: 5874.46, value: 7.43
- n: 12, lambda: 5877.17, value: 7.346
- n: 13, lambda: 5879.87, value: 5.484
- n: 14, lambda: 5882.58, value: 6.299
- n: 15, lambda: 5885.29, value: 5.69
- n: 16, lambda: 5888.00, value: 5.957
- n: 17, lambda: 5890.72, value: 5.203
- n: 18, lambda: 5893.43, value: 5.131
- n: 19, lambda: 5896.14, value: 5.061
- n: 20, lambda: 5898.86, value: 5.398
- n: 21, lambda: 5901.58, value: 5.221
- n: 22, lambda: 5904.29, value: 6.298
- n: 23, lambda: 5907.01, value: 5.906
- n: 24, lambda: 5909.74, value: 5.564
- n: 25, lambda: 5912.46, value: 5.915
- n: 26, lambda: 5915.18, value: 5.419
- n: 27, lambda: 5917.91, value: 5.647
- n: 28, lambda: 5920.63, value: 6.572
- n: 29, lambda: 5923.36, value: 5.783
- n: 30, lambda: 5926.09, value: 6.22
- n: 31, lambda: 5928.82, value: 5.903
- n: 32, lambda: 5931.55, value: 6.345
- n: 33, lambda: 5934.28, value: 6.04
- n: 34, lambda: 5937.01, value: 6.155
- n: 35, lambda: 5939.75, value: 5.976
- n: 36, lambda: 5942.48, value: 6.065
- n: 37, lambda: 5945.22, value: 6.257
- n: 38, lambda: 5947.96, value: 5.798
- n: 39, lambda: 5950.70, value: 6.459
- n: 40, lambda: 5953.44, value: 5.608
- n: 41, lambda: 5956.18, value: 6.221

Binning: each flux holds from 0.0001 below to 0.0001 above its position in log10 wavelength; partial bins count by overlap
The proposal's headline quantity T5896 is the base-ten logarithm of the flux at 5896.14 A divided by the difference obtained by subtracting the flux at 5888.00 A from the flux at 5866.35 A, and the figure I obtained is 1.5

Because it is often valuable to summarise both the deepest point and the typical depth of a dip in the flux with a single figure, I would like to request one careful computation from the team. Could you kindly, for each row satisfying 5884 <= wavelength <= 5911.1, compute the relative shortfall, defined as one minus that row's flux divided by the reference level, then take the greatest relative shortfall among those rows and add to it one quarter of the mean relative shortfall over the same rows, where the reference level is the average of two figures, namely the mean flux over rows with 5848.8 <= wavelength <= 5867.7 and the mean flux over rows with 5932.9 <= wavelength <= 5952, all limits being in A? 0.18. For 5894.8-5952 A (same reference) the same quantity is 0.17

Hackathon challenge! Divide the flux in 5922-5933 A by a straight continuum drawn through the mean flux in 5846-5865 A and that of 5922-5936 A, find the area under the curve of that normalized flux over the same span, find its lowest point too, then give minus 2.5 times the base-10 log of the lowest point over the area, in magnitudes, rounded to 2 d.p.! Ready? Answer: 2.65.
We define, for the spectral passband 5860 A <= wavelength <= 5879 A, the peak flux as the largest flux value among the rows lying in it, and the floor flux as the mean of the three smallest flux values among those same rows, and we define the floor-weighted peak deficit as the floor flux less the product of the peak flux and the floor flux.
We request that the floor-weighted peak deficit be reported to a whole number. -38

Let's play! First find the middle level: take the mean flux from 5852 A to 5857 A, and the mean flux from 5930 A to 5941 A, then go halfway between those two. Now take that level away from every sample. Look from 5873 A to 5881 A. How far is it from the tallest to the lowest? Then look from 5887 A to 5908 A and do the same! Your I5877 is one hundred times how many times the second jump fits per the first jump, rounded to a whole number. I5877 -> 64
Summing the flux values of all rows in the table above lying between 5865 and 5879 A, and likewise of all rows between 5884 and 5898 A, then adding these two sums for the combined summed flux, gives 60.5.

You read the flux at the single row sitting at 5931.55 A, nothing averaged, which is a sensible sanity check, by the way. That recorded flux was 6.345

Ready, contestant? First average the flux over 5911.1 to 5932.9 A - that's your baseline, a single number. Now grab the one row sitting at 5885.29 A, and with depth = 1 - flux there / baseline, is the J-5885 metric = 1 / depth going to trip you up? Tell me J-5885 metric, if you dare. 20.9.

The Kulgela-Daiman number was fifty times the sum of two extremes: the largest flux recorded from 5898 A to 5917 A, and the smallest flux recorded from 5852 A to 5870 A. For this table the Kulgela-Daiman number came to 589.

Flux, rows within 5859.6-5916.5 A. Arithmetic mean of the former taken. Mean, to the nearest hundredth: 5.89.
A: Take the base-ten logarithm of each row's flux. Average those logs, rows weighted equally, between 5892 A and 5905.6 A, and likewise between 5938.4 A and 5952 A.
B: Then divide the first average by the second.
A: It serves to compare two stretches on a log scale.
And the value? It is 0.93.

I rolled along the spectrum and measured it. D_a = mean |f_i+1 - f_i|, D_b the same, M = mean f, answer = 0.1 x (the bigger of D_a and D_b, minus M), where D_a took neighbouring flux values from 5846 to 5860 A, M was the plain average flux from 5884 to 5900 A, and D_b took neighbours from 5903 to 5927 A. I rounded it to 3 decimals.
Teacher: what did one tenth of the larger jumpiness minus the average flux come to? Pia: -0.484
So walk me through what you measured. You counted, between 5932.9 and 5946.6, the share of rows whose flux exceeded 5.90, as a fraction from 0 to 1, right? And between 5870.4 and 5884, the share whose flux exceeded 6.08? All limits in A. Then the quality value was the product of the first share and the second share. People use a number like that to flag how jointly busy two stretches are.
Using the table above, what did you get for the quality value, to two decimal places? 0.60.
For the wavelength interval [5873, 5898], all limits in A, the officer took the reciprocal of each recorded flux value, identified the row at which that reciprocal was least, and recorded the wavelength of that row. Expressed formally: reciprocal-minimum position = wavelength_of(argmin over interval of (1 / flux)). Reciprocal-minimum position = 5874.46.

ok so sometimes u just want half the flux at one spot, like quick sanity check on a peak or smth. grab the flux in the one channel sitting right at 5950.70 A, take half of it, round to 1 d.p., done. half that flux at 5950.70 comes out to 3.2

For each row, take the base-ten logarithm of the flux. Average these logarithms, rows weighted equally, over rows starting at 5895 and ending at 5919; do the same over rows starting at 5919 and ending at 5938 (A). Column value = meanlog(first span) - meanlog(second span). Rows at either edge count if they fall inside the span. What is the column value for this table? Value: -0.04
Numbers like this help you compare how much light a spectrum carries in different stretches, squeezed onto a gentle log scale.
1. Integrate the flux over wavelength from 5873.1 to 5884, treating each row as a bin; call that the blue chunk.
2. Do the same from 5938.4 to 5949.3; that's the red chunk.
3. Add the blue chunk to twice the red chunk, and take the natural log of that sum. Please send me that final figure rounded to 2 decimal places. 5.32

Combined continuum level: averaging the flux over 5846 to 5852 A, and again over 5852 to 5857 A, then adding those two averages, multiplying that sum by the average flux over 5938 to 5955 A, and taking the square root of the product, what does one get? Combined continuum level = 8.53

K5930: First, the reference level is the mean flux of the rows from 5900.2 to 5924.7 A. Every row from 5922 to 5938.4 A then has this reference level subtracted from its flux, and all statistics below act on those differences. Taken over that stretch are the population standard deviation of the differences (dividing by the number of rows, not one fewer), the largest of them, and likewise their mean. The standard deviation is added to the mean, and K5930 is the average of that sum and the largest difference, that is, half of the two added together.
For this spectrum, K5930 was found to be 0.49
